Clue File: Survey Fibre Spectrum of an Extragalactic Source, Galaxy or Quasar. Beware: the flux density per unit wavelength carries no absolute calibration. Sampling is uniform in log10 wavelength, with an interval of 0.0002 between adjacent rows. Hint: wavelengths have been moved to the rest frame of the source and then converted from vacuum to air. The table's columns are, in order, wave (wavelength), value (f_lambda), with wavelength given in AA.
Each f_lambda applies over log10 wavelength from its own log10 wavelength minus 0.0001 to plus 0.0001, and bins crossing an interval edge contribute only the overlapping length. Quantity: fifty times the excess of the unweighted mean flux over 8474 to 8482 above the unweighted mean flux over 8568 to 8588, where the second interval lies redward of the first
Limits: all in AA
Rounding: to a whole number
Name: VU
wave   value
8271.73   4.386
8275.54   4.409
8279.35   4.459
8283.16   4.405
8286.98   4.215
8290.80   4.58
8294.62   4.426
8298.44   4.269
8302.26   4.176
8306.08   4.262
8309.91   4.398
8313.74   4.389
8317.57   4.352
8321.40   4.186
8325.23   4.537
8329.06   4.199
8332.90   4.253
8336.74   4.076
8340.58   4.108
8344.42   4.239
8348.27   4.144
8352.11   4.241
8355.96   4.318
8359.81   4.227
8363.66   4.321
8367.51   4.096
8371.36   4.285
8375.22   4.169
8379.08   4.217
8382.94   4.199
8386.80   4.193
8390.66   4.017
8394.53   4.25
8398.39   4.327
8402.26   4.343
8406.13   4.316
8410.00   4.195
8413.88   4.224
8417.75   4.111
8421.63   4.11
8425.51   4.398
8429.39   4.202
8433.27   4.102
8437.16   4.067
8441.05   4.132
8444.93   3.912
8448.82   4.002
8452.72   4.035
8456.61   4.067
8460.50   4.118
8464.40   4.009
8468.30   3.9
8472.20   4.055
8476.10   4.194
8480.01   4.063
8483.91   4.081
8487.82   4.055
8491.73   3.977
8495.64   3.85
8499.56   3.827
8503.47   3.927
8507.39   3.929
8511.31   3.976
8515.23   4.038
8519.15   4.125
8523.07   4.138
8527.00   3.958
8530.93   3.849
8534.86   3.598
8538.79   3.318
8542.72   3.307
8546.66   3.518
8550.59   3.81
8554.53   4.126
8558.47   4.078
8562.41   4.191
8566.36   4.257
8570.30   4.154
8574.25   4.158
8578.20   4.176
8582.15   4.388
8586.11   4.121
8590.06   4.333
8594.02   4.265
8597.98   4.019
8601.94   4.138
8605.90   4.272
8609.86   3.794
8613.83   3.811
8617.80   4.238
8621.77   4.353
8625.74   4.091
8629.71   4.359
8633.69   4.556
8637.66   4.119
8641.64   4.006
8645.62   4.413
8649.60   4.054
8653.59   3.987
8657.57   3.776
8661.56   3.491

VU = -4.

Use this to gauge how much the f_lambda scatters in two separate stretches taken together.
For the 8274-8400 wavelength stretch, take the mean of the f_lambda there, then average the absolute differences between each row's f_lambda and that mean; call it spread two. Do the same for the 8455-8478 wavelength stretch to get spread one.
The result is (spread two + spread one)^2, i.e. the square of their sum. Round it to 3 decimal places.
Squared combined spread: 0.029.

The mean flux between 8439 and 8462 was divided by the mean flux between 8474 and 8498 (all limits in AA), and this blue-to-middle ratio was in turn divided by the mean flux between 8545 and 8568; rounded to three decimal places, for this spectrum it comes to 0.251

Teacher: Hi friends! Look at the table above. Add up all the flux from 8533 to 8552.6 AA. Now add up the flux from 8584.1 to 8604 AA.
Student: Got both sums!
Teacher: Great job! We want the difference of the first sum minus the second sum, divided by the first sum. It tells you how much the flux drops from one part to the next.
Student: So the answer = -0.189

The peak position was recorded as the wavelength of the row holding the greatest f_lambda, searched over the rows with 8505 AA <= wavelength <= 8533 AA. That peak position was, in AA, 8523.07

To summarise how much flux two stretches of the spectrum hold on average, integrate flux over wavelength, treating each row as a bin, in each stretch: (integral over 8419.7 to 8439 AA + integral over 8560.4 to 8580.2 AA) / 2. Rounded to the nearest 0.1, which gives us 81.8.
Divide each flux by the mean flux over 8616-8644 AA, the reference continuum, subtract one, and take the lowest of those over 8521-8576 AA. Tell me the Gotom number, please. -0.22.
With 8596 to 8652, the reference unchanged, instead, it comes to -0.11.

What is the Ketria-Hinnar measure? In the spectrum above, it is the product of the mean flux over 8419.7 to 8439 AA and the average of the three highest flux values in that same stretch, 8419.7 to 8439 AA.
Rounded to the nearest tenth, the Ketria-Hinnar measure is 17.7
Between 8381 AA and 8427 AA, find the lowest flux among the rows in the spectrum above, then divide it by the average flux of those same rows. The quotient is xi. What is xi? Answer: 0.951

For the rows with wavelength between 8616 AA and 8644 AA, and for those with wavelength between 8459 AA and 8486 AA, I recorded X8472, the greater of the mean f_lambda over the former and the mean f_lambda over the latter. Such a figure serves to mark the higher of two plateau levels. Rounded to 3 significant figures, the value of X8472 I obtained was 4.25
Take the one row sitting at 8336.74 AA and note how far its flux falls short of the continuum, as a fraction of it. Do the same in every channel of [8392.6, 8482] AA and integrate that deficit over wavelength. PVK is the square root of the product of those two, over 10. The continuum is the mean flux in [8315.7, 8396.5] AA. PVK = 0.025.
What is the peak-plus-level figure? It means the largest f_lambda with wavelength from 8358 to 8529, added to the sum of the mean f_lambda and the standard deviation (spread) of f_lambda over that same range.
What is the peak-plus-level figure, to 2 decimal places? 8.64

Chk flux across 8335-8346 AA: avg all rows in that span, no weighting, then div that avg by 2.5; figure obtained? 1.66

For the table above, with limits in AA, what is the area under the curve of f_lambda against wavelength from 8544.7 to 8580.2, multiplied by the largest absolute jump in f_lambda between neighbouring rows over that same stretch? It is 45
